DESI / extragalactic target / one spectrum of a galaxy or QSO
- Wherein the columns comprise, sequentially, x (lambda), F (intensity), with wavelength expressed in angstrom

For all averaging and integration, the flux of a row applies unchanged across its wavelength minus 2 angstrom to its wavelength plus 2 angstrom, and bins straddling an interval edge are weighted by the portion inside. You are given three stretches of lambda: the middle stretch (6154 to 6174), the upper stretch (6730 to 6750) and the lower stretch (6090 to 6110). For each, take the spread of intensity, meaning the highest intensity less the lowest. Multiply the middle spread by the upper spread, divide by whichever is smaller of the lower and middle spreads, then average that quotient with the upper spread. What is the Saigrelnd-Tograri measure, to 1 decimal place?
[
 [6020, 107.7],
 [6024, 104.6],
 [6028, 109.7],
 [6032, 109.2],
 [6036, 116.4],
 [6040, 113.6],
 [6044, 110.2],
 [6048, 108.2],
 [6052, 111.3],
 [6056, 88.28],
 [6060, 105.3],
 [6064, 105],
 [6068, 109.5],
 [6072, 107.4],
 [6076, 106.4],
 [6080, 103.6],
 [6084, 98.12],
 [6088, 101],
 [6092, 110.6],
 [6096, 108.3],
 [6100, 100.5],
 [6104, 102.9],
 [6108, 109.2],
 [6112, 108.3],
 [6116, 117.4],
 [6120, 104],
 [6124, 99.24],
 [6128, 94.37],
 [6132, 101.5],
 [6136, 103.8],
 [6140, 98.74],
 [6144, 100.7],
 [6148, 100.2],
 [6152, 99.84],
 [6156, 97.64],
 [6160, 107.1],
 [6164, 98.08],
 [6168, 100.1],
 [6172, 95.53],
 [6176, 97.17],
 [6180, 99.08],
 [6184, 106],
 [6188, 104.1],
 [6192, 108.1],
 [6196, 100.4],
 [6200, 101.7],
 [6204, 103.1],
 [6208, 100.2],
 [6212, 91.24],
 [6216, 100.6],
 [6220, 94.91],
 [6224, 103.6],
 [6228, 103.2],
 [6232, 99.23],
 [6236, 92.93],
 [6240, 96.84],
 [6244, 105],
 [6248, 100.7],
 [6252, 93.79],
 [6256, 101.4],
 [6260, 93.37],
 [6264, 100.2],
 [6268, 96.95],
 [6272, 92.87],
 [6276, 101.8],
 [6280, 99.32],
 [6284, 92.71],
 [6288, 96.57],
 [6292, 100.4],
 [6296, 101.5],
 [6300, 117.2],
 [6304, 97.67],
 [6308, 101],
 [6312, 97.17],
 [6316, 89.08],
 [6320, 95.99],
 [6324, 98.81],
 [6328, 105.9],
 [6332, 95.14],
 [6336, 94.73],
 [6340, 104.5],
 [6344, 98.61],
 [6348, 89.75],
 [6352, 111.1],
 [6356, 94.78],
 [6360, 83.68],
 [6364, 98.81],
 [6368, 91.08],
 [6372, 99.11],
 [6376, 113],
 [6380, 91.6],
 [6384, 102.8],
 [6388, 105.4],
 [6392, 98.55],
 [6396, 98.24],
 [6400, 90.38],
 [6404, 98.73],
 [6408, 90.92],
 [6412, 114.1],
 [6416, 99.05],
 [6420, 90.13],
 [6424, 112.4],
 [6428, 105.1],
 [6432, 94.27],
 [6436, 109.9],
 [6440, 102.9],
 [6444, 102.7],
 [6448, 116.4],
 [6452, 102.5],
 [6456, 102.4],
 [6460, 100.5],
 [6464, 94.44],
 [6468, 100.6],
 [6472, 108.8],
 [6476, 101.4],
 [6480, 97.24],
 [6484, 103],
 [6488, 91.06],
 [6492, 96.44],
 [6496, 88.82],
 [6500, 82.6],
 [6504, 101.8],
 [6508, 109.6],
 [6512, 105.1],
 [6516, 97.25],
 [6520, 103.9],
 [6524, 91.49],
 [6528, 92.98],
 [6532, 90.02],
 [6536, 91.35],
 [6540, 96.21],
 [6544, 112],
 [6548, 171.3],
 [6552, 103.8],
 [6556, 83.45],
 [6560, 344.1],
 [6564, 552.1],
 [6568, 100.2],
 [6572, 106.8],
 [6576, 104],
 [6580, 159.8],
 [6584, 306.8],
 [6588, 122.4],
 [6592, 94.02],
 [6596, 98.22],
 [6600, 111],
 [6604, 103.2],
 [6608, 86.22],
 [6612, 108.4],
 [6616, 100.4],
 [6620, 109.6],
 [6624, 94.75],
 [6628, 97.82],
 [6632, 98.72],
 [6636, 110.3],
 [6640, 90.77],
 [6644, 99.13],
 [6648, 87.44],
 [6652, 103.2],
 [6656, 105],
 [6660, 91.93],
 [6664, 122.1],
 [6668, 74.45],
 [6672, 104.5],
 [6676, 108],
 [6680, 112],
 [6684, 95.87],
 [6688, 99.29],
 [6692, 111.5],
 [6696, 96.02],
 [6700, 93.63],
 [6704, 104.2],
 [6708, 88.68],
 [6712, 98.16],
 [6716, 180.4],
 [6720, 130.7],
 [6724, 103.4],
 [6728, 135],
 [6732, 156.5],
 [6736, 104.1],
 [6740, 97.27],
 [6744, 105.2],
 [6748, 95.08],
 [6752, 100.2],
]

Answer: 65.9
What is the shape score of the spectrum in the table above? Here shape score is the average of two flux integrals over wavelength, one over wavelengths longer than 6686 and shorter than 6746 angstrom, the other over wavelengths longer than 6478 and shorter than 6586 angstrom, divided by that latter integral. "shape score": 0.7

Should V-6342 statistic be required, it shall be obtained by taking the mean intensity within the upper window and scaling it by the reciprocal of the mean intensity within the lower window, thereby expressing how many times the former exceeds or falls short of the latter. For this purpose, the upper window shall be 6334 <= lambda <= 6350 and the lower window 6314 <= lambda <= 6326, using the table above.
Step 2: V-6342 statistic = 1.02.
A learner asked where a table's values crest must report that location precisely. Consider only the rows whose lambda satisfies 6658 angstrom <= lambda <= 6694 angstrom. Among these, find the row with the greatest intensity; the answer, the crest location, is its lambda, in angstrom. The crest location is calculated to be 6664 angstrom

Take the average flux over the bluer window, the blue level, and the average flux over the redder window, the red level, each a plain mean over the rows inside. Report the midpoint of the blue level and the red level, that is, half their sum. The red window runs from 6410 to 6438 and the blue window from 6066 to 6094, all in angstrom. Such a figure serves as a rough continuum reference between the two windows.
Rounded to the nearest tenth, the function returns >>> 104.4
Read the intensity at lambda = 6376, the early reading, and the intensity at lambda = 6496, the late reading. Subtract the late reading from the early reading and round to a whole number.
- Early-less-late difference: 24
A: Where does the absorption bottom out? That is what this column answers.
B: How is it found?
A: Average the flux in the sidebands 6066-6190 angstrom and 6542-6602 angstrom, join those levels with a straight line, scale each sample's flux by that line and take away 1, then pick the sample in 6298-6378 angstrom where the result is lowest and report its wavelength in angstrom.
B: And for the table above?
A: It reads 6360 angstrom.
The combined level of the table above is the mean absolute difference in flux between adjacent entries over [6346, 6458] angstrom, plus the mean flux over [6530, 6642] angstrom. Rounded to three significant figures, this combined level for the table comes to 148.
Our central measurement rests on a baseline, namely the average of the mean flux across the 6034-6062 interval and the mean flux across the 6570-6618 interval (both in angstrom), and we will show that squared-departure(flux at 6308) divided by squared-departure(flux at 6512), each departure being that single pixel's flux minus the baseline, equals 1.86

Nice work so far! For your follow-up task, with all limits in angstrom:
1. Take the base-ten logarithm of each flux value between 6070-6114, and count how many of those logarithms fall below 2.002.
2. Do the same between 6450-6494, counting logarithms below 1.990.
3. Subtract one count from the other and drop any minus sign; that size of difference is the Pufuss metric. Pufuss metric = 3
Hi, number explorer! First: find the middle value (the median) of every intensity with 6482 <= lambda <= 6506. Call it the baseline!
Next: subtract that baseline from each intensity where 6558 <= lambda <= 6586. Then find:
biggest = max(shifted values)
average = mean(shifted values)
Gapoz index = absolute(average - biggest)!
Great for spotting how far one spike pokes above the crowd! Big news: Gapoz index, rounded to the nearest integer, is 313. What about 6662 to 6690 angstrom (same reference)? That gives 20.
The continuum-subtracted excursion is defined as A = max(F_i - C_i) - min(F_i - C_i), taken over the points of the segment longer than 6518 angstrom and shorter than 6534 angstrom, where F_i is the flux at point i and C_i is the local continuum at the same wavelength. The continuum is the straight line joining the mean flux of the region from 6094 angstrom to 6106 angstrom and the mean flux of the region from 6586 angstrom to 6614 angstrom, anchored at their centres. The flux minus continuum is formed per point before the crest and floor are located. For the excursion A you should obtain 14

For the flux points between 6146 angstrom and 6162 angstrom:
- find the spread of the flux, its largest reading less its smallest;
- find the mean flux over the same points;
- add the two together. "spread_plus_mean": 111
